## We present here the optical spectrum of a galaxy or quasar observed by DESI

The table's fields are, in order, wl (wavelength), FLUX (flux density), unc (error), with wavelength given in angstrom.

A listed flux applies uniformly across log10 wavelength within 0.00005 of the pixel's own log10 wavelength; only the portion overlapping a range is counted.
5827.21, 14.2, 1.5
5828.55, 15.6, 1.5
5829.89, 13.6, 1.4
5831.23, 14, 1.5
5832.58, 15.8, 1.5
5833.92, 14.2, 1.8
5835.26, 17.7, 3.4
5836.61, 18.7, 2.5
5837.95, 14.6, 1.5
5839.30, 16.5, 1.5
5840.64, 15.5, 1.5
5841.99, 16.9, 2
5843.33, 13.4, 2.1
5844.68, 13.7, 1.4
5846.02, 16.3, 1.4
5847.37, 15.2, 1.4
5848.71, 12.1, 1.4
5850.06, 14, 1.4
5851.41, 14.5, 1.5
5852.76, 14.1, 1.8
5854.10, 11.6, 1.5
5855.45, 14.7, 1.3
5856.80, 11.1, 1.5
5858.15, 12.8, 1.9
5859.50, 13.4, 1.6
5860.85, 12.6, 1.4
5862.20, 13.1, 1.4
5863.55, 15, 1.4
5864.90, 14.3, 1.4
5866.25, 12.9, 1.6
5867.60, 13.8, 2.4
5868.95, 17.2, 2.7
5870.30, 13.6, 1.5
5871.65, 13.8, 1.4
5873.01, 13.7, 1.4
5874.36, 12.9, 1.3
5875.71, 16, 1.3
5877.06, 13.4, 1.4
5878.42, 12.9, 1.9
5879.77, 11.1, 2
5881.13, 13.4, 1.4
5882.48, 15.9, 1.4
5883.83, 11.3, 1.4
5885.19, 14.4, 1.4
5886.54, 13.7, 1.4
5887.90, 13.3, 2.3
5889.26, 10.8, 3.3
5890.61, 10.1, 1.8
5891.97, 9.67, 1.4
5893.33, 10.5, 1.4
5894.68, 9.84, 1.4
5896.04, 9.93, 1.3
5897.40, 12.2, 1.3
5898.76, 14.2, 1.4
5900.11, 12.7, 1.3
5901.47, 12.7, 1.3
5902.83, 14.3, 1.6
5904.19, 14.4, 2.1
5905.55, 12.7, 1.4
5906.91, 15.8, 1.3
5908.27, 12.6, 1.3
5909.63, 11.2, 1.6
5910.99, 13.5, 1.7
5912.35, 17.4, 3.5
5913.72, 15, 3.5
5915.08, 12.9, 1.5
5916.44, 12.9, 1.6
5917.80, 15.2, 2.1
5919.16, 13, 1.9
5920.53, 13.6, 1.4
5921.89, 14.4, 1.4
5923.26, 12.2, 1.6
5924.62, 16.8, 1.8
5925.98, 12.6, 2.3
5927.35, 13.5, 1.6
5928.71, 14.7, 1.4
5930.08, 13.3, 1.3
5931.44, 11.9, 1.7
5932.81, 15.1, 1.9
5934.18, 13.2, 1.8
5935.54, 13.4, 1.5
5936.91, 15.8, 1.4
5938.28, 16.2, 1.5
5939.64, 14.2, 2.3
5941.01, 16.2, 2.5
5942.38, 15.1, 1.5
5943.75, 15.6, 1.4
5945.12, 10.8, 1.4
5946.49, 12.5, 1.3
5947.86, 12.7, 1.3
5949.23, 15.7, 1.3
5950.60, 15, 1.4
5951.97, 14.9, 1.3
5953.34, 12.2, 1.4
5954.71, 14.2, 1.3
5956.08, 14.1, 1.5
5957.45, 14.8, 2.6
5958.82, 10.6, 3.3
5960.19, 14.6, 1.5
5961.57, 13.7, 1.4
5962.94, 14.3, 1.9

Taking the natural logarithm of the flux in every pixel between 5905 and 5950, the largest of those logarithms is 2.86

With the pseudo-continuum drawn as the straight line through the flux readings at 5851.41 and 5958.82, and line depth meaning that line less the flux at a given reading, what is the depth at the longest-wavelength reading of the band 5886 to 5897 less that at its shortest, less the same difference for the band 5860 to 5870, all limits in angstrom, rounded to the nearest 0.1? 8.3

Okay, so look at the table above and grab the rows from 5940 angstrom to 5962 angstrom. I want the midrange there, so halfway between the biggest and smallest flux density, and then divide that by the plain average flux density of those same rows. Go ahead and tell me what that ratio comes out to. 0.96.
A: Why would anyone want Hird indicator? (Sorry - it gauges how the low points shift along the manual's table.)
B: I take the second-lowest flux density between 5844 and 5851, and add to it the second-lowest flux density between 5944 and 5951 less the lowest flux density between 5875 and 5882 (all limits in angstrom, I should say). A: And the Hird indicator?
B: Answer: 15.1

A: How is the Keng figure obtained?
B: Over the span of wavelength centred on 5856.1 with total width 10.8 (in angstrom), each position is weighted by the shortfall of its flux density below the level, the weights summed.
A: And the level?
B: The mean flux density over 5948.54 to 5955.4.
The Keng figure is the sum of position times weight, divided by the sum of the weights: 5857.2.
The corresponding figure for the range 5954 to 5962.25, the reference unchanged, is 5958.9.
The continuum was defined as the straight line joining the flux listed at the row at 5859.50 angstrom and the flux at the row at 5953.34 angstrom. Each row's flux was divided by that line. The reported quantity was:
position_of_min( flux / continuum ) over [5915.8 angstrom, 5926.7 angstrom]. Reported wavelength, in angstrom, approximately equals 5923.26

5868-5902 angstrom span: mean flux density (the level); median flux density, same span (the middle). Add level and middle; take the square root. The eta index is 5.07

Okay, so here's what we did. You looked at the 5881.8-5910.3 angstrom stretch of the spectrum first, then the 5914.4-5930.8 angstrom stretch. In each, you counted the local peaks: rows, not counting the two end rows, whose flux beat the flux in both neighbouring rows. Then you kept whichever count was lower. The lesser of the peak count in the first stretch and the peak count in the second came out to 4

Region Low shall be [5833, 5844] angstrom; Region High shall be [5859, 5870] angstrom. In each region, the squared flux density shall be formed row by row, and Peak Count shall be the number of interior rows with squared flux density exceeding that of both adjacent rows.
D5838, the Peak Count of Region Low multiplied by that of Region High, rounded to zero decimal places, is 3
